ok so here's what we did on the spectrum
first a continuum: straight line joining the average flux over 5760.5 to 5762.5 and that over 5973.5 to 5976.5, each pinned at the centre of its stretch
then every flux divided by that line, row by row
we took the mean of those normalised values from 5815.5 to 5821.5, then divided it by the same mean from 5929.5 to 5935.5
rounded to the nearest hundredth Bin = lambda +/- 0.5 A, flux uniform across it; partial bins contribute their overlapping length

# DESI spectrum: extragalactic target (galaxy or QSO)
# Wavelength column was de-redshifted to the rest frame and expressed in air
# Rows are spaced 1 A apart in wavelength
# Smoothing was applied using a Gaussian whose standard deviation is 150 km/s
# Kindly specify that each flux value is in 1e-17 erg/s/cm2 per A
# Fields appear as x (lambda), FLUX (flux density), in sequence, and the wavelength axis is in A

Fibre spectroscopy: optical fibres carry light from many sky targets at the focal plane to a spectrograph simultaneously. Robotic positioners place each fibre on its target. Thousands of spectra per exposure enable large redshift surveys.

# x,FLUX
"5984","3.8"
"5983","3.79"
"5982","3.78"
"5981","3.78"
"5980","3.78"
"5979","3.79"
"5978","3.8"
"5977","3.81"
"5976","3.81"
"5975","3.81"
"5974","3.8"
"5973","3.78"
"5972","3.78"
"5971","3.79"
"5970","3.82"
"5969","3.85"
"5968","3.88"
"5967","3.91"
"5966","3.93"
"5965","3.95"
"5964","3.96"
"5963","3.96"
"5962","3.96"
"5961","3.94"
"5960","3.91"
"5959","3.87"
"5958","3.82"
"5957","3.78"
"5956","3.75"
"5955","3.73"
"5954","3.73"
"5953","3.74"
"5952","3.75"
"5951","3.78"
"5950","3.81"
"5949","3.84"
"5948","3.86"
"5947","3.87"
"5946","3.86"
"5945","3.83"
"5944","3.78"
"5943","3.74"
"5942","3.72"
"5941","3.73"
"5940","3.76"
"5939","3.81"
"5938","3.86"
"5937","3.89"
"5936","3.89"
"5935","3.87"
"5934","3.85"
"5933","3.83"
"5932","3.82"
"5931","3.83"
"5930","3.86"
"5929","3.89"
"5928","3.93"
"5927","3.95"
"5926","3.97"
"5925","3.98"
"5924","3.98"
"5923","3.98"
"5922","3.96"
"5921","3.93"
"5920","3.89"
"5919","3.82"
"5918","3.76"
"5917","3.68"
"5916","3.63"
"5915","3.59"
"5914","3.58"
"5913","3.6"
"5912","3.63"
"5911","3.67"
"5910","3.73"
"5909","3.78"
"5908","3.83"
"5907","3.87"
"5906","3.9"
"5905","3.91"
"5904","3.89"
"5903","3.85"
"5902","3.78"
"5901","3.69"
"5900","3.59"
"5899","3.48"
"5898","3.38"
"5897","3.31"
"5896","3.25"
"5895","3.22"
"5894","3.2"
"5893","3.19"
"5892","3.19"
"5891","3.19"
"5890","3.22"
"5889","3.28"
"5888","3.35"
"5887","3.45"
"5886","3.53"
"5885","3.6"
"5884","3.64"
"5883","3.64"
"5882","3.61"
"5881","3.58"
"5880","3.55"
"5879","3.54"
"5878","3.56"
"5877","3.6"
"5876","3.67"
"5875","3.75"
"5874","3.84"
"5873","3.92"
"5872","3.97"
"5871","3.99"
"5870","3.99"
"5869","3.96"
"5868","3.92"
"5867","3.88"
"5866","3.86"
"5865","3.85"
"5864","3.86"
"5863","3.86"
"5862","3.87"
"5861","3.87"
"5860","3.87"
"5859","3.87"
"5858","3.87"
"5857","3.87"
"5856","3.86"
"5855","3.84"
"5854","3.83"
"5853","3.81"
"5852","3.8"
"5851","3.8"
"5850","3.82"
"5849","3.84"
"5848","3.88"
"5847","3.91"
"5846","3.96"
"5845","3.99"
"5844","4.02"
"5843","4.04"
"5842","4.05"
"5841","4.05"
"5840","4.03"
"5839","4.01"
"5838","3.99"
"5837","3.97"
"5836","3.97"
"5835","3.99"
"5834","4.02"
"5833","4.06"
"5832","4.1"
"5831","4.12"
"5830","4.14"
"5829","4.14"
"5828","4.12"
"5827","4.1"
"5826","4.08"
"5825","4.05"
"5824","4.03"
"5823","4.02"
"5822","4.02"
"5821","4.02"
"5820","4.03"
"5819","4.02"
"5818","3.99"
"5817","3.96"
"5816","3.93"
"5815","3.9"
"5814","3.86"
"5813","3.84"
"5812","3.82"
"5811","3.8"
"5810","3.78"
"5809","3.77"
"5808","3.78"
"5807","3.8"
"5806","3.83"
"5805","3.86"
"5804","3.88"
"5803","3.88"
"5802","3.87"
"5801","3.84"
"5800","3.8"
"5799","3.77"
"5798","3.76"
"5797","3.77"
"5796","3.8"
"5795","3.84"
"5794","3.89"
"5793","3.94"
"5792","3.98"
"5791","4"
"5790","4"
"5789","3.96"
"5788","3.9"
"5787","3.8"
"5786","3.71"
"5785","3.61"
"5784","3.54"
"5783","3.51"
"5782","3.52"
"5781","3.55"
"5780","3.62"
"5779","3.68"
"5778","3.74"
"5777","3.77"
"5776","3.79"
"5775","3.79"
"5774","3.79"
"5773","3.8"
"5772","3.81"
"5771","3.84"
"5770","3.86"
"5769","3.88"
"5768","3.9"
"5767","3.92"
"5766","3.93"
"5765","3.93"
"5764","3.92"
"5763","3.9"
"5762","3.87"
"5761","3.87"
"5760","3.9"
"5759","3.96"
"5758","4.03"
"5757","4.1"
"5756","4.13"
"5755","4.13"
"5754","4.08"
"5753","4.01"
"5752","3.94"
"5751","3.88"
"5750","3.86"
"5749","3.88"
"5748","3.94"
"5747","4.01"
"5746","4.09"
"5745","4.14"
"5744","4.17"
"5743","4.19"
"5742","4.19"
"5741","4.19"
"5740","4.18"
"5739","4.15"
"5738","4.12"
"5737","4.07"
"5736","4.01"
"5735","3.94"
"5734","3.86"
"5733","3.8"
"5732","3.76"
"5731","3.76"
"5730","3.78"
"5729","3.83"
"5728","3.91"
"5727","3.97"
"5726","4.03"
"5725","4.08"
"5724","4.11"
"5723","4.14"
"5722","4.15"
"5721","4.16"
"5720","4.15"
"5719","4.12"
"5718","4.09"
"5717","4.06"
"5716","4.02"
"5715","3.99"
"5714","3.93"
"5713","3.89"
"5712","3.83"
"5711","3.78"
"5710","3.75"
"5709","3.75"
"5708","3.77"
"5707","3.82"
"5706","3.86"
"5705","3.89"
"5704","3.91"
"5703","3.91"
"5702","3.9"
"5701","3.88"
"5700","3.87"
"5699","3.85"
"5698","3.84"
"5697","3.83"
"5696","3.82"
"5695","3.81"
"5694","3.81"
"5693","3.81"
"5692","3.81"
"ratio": 1.03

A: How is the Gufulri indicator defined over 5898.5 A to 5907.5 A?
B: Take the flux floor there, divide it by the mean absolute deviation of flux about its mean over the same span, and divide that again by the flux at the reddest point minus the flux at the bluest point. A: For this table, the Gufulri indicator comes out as 72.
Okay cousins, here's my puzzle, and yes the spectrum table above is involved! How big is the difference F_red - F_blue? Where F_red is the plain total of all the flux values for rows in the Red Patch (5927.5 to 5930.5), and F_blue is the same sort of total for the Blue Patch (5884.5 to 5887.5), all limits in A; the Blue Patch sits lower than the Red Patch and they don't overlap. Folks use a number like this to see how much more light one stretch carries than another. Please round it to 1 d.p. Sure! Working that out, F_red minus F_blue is 1.1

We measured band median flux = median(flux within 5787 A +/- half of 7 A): 3.80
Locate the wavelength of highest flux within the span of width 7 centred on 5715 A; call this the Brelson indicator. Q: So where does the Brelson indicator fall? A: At 5718 A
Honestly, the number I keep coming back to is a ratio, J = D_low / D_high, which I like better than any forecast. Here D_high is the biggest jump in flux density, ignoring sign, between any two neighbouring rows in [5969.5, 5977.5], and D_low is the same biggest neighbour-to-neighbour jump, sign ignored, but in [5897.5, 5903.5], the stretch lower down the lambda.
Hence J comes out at 3.7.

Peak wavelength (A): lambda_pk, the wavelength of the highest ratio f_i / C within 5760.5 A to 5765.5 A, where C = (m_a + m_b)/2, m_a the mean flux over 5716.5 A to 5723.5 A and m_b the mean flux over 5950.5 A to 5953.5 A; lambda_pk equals 5765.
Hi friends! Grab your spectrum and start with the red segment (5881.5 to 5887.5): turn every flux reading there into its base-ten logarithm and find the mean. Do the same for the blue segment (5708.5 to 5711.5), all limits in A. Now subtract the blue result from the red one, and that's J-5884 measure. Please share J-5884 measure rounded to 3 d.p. -0.022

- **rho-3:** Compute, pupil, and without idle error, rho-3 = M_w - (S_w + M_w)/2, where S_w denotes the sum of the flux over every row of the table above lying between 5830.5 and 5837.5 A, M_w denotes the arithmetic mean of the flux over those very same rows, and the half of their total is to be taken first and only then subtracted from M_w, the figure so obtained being -12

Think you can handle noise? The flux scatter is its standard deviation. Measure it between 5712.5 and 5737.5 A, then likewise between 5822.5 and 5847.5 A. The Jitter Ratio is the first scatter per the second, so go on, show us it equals 2.21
